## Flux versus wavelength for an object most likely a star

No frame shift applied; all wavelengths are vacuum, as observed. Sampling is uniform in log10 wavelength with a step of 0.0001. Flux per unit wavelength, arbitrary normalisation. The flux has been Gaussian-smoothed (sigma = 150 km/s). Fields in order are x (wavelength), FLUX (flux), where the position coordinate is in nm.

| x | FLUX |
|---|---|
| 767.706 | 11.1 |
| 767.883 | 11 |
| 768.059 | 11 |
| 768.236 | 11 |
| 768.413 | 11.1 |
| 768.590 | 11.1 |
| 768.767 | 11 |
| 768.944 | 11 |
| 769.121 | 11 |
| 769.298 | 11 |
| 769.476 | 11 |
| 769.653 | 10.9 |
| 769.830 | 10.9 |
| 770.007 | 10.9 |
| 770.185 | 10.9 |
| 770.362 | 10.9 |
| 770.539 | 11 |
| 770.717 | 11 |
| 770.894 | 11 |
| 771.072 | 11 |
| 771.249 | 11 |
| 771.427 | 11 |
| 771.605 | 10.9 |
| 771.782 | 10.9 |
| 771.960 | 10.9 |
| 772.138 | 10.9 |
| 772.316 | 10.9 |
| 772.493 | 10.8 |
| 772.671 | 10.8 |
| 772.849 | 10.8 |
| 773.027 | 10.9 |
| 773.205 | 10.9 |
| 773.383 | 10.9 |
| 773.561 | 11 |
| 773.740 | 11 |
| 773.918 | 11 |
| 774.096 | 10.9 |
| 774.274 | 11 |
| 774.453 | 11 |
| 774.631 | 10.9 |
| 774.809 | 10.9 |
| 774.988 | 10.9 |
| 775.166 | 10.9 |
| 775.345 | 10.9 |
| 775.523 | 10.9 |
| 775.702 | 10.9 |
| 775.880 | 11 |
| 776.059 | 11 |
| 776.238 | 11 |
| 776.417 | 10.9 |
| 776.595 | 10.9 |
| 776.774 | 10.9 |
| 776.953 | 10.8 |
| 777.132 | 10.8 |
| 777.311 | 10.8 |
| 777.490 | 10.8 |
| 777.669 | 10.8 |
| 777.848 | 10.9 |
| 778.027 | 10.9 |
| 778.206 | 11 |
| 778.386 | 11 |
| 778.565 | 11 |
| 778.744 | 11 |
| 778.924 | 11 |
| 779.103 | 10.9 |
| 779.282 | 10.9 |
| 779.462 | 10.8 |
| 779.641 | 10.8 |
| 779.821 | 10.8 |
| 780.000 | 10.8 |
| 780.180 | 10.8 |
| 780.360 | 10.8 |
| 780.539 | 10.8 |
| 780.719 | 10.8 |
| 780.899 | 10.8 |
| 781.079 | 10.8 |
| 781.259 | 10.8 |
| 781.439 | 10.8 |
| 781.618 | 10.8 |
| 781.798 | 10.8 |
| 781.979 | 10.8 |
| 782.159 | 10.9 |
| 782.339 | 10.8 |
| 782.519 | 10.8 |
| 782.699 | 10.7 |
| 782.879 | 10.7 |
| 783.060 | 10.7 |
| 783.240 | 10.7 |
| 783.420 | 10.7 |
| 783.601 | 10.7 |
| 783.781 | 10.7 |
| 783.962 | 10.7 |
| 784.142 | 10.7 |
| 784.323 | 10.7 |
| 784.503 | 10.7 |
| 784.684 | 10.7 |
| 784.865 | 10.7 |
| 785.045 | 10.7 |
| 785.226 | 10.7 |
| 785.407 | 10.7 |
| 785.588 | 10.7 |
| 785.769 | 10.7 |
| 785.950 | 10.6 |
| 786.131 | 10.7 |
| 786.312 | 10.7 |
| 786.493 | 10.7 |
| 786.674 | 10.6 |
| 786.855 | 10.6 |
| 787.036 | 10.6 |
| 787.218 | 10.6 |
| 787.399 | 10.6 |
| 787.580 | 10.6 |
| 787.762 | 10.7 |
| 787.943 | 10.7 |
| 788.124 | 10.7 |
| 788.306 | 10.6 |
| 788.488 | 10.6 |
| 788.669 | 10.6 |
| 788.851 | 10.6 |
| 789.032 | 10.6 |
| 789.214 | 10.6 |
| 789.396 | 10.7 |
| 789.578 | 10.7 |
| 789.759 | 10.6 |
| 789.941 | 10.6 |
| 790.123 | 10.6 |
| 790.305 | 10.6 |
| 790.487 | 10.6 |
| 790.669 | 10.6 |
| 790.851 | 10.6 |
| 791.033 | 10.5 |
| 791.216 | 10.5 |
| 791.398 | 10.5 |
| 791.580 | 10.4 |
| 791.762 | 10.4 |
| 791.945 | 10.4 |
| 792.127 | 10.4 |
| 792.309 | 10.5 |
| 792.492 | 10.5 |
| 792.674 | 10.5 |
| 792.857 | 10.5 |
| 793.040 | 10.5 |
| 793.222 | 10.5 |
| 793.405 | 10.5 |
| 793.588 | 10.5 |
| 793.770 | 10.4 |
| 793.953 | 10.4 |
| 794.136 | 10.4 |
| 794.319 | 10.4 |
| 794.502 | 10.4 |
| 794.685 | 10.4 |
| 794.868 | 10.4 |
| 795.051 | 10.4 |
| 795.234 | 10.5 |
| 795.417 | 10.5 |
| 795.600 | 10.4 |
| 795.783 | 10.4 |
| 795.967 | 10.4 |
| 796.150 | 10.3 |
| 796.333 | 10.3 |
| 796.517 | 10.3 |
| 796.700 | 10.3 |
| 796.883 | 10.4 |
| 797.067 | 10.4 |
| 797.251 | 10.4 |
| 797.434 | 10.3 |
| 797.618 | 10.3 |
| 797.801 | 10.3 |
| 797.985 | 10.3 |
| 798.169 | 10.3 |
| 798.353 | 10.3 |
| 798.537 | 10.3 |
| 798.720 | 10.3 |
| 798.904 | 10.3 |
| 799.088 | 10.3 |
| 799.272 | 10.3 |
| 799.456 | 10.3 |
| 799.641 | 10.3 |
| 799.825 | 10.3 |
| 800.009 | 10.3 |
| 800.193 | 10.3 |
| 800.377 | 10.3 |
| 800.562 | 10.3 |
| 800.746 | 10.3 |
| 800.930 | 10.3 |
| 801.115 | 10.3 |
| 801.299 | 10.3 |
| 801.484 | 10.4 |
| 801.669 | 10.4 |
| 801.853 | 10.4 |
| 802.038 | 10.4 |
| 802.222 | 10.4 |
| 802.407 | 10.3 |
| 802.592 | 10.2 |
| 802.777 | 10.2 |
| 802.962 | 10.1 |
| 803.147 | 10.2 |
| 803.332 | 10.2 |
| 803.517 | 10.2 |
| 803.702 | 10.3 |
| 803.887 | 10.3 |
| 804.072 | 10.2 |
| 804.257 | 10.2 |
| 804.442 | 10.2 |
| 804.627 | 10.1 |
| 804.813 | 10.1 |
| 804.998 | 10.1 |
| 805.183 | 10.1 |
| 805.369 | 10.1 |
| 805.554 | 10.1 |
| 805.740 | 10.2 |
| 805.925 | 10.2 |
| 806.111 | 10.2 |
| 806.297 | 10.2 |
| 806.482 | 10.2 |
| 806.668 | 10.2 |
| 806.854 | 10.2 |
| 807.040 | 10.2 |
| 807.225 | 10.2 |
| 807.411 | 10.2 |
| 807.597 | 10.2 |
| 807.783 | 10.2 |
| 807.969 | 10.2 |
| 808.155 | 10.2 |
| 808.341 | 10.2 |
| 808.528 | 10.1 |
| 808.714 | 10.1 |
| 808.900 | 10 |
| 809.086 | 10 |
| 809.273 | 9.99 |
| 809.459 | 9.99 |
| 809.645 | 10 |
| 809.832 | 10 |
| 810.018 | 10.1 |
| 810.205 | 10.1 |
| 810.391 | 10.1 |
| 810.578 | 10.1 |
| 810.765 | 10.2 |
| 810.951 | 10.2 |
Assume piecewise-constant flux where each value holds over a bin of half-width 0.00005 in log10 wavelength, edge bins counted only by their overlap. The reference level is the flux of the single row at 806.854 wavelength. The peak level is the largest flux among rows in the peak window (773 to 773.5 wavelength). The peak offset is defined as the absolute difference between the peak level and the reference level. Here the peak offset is 0.70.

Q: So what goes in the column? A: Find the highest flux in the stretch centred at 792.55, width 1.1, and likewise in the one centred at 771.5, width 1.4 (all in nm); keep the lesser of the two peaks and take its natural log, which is 2.35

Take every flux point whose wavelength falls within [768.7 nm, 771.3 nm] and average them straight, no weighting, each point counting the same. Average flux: 11.0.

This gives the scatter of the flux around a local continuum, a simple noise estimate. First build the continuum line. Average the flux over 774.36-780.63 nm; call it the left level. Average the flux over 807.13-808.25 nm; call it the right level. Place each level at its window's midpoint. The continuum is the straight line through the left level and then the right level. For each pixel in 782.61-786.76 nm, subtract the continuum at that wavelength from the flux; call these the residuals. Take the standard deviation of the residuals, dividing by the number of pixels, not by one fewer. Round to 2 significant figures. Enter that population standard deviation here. 0.030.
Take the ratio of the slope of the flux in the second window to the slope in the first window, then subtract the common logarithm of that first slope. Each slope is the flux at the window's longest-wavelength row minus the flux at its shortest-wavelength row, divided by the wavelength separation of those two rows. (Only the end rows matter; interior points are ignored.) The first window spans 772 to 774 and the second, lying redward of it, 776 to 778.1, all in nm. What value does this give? 0.3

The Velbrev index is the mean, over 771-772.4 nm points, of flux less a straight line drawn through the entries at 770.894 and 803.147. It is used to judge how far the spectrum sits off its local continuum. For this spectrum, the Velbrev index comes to -0.043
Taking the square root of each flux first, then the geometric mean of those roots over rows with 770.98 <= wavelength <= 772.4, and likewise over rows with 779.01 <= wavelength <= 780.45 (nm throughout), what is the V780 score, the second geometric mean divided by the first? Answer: 0.995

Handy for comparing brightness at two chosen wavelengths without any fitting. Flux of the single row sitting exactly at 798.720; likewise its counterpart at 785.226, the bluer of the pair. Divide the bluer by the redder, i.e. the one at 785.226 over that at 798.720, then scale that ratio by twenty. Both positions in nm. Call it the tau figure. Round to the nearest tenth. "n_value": 20.8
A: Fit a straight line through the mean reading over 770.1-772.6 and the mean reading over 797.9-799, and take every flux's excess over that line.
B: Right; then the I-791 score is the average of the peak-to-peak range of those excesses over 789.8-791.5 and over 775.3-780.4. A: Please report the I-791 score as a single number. 0.171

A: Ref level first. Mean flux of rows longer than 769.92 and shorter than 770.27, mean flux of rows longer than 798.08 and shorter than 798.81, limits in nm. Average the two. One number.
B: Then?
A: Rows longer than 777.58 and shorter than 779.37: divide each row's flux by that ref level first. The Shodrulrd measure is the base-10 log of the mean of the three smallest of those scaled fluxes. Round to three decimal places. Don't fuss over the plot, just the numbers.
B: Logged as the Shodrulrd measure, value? 0.011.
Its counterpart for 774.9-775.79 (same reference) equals 0.012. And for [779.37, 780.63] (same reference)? 0.008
